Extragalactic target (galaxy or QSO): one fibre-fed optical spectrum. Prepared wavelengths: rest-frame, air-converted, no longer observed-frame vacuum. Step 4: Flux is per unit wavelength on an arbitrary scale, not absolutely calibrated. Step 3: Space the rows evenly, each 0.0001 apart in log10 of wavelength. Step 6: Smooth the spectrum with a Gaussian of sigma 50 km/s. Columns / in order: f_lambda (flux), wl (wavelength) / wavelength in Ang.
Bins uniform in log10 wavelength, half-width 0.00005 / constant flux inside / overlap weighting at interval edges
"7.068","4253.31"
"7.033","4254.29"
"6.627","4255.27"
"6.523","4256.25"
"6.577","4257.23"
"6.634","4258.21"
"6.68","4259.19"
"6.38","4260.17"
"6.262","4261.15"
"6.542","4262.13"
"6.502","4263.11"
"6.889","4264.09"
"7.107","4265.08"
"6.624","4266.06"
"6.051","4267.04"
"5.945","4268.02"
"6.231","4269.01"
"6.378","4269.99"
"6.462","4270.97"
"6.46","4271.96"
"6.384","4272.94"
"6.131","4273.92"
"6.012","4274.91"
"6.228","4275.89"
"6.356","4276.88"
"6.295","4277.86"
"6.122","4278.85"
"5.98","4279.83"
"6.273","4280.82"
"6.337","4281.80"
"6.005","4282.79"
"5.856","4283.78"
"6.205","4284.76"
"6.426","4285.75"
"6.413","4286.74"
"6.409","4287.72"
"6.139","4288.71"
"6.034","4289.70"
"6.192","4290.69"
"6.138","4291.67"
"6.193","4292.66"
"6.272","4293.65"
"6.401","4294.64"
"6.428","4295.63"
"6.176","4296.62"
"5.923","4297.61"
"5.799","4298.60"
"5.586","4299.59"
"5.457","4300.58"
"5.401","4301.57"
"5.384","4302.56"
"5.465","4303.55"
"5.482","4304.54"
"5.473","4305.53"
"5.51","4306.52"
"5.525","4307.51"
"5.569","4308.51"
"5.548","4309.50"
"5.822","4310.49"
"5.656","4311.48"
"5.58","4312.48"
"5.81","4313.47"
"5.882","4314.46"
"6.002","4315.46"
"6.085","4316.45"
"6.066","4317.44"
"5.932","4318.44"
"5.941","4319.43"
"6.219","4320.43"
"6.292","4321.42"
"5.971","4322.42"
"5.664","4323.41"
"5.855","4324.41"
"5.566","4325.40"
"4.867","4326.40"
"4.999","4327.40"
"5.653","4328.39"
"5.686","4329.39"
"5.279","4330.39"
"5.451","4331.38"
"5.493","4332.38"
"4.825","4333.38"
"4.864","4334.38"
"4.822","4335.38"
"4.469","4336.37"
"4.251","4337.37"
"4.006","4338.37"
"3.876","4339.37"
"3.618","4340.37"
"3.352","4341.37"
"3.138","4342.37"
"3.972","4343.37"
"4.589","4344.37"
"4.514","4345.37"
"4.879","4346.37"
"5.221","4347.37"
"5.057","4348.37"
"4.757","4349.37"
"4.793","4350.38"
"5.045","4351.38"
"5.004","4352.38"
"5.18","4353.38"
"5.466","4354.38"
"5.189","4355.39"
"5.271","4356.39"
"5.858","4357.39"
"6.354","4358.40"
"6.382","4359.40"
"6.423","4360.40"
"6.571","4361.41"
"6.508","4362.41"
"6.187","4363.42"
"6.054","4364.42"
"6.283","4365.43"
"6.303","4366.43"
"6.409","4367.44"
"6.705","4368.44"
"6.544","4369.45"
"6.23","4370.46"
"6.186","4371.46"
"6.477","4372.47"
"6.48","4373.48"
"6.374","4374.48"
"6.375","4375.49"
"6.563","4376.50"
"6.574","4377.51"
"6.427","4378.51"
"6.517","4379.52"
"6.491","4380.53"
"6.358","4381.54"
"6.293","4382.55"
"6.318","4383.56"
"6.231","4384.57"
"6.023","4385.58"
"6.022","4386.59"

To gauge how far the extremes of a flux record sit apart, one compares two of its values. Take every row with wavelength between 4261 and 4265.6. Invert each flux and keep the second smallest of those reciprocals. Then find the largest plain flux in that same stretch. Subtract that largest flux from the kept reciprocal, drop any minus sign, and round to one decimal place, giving 7.0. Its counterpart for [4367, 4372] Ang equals 6.6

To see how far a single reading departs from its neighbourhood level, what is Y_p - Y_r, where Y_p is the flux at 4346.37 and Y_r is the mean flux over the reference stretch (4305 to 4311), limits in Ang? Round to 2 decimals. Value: -0.70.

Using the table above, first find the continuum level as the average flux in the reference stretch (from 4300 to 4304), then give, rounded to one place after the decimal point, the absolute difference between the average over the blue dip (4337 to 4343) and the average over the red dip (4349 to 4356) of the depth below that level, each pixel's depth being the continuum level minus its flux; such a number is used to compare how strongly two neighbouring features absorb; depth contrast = 1.4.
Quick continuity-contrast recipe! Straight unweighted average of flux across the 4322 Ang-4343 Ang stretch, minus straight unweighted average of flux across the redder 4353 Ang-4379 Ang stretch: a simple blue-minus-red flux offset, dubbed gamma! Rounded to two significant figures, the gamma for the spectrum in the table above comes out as -1.4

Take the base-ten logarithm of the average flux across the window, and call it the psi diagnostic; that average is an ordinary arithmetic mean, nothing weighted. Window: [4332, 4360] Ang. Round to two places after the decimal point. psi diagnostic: 0.68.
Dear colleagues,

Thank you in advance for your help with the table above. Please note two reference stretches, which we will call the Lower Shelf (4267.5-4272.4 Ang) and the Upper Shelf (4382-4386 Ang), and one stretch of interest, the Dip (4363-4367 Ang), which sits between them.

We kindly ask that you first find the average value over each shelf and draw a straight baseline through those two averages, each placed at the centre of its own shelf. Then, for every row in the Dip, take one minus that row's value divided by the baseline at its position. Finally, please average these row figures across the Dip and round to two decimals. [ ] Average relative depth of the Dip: 0.00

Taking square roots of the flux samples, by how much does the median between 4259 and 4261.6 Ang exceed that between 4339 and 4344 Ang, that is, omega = 0.62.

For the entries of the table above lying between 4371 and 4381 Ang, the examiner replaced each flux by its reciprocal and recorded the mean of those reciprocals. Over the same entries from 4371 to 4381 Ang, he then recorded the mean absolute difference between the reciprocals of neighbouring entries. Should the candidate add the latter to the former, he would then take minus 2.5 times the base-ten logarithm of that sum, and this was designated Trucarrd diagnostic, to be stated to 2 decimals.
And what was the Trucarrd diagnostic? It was 2.01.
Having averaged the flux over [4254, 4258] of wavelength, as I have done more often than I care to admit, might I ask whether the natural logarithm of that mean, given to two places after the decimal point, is 1.90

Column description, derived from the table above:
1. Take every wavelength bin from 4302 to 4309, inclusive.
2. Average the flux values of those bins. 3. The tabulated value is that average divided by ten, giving 0.549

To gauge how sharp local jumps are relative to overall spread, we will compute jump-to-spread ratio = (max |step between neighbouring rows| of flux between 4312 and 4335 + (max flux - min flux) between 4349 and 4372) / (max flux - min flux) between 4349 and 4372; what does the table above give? 1.36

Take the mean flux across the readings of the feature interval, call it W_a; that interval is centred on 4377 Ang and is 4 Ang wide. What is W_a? 6.5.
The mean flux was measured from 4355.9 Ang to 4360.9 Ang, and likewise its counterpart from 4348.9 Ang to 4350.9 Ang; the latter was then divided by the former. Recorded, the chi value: 0.79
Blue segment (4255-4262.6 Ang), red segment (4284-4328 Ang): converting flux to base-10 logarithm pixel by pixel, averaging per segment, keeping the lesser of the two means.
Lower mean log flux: 0.77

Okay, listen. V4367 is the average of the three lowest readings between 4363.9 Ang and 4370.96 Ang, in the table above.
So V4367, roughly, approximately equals 6.2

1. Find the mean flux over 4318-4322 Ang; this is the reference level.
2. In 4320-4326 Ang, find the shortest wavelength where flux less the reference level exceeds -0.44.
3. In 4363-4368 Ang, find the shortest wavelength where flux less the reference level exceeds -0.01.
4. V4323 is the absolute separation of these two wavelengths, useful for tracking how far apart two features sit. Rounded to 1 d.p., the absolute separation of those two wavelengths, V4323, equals 43.0 Ang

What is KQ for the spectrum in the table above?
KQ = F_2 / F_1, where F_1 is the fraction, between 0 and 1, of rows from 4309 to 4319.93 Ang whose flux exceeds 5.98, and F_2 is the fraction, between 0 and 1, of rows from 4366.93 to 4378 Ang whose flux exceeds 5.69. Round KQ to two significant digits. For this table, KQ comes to 3.7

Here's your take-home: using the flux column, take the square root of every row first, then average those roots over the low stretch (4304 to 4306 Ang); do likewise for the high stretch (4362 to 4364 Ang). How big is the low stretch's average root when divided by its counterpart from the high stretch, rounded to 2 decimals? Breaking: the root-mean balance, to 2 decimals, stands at 0.93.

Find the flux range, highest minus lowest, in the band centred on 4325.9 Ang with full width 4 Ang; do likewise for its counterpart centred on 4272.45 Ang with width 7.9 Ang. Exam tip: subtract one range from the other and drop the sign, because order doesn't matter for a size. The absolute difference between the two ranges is 0.54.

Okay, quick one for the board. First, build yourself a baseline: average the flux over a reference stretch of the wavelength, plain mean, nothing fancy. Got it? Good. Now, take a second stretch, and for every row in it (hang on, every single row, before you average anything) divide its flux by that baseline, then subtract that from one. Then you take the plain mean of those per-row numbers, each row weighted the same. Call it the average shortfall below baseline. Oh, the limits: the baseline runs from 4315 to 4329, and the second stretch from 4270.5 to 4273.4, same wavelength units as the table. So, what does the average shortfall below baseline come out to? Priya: -0.11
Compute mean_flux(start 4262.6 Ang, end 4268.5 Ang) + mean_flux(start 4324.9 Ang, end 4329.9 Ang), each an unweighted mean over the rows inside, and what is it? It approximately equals 11.9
